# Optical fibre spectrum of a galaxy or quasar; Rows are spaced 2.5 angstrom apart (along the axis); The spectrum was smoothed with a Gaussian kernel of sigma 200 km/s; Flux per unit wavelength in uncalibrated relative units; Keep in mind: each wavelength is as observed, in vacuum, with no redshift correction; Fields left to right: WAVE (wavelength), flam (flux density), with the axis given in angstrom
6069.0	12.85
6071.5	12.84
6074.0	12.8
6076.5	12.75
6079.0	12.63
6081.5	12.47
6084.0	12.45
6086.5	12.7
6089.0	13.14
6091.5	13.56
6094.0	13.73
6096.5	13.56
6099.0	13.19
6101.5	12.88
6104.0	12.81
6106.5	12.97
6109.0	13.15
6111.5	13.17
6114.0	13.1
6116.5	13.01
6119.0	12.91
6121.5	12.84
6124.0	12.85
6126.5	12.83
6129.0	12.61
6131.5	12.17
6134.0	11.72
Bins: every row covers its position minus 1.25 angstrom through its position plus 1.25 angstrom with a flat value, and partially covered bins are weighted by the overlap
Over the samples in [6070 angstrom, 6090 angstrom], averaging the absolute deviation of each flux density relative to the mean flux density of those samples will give 0.16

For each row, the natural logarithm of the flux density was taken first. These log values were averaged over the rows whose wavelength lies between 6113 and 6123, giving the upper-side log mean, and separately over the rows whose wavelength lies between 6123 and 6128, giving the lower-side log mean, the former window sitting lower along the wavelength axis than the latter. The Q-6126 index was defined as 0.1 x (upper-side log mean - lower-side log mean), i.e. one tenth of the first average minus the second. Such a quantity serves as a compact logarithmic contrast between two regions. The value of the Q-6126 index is 0.0010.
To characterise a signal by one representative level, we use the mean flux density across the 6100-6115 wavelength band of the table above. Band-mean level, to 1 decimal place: 13.0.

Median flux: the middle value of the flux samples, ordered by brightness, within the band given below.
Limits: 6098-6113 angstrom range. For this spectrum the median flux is 13.06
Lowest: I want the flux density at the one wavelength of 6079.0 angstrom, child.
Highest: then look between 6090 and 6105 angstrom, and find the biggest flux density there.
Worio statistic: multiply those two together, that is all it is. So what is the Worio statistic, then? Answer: 173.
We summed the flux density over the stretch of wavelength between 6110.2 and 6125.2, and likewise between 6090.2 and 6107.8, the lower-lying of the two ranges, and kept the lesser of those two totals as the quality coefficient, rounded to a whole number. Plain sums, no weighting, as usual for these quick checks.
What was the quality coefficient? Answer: 78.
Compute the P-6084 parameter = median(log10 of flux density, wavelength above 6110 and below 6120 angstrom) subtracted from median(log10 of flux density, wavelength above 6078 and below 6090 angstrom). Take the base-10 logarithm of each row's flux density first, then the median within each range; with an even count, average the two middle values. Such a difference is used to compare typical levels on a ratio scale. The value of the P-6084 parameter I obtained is -0.0144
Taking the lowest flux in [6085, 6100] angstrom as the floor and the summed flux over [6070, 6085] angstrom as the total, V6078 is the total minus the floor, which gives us 63.2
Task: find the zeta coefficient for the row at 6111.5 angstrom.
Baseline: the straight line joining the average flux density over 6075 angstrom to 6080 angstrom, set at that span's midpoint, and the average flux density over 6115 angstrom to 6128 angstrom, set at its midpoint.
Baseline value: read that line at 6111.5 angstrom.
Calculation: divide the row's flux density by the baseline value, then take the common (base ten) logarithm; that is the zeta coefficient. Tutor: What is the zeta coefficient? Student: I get 0.011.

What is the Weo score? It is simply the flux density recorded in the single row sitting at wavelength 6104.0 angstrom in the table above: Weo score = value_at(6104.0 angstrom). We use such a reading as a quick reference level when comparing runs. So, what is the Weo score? 12.81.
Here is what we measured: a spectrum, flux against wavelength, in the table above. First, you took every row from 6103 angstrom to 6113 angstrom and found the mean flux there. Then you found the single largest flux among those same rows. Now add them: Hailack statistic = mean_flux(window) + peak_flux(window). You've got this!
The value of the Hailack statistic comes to 26.2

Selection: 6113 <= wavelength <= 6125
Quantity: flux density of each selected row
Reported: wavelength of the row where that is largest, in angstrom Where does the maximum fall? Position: 6114.0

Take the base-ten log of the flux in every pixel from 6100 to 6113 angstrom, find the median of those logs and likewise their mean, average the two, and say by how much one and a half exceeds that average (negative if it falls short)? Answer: 0.387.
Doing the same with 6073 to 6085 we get 0.399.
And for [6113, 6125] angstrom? 0.389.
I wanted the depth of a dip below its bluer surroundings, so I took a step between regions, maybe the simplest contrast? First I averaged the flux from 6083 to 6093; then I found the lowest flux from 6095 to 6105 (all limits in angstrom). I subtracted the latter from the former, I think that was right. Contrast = 0.2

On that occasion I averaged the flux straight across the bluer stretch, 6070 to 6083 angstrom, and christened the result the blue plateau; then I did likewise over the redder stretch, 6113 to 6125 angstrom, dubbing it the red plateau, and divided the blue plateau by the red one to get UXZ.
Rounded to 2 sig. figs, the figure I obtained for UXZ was 0.98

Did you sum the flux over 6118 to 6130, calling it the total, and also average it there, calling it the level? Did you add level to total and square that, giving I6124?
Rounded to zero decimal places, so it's 5906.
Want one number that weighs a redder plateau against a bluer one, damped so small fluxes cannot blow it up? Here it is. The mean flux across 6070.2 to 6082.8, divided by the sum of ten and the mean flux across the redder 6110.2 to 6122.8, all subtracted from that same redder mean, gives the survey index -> 12.45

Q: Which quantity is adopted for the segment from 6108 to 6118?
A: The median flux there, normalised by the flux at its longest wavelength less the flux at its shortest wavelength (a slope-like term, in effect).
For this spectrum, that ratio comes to -94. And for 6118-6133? -17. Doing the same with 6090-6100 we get -37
